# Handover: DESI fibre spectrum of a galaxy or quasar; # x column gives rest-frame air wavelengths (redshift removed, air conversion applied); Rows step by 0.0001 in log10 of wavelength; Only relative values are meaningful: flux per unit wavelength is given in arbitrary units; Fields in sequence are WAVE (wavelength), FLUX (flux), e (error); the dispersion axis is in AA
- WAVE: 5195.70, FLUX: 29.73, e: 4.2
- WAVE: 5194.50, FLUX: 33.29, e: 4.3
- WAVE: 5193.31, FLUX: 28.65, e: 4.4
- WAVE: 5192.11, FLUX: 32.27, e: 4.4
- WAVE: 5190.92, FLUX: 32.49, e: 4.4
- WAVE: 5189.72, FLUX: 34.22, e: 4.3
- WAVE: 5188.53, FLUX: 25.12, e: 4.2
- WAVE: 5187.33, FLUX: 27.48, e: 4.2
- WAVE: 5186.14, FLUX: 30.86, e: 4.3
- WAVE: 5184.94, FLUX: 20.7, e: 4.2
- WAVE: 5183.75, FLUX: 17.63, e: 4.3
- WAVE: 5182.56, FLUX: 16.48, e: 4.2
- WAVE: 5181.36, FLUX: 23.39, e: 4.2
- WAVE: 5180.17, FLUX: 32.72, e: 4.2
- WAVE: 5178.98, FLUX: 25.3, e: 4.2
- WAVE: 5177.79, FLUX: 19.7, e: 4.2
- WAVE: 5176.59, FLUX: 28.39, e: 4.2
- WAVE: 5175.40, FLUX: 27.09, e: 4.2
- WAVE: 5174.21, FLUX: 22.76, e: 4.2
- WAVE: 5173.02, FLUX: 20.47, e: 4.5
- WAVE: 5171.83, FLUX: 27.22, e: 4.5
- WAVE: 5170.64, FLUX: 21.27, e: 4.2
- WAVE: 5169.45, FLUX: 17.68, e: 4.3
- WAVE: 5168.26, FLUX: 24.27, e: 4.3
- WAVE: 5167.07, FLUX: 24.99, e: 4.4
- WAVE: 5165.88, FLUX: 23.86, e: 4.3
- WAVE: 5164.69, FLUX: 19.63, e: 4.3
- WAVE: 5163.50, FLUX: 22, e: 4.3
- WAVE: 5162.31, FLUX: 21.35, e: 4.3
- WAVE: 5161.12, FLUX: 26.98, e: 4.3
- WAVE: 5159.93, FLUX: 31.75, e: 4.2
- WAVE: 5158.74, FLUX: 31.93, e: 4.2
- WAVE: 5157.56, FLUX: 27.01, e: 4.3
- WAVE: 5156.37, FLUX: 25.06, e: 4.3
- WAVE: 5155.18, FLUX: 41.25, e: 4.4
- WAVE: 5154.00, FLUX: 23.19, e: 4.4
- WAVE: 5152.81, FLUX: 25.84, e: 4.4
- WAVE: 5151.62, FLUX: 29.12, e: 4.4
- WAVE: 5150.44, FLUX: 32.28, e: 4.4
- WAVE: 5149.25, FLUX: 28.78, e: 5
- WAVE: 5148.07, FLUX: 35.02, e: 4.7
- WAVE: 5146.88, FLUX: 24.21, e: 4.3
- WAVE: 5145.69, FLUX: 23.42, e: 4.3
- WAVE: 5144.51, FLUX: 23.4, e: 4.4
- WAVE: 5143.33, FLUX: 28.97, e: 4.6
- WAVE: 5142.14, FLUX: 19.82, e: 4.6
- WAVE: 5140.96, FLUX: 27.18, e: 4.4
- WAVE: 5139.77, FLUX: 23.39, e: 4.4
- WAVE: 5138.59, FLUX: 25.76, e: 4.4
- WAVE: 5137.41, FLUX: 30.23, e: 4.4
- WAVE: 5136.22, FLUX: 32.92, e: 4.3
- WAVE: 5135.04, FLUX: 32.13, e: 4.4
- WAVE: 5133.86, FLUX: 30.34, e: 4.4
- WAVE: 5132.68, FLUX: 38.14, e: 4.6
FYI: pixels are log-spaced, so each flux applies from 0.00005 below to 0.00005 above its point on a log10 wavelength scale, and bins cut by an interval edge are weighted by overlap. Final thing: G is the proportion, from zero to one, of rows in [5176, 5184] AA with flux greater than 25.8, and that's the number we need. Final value 0.29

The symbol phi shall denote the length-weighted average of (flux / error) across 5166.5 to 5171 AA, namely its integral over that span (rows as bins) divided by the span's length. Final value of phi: 5.1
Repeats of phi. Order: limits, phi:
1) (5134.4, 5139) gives 7.0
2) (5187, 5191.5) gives 7.0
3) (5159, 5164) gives 6.1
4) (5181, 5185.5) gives 4.6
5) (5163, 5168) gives 5.3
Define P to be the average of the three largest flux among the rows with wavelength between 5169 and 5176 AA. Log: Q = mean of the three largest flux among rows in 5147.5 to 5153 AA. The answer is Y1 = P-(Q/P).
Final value 24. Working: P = 26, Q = 32.1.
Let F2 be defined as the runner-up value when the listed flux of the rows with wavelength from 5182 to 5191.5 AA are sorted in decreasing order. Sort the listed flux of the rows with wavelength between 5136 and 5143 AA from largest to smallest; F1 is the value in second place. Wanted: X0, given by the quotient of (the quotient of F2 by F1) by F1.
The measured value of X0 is 0.036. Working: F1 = 30.23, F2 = 32.49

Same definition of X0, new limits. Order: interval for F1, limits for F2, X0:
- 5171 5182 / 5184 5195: 0.041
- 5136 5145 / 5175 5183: 0.031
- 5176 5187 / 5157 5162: 0.033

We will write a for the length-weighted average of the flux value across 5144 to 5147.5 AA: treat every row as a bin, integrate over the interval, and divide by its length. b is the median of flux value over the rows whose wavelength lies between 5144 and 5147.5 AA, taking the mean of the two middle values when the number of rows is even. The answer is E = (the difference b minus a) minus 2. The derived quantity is -2.3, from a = 23.7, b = 23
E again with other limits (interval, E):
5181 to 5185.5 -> -2.2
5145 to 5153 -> -1.7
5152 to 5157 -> -5.4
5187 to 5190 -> -3.0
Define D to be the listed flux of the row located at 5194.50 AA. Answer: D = 33.29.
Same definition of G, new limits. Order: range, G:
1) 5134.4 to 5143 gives 0.57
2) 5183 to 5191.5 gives 0.57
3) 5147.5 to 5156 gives 0.86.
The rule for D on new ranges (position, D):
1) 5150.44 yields 32.28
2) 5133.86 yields 30.34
